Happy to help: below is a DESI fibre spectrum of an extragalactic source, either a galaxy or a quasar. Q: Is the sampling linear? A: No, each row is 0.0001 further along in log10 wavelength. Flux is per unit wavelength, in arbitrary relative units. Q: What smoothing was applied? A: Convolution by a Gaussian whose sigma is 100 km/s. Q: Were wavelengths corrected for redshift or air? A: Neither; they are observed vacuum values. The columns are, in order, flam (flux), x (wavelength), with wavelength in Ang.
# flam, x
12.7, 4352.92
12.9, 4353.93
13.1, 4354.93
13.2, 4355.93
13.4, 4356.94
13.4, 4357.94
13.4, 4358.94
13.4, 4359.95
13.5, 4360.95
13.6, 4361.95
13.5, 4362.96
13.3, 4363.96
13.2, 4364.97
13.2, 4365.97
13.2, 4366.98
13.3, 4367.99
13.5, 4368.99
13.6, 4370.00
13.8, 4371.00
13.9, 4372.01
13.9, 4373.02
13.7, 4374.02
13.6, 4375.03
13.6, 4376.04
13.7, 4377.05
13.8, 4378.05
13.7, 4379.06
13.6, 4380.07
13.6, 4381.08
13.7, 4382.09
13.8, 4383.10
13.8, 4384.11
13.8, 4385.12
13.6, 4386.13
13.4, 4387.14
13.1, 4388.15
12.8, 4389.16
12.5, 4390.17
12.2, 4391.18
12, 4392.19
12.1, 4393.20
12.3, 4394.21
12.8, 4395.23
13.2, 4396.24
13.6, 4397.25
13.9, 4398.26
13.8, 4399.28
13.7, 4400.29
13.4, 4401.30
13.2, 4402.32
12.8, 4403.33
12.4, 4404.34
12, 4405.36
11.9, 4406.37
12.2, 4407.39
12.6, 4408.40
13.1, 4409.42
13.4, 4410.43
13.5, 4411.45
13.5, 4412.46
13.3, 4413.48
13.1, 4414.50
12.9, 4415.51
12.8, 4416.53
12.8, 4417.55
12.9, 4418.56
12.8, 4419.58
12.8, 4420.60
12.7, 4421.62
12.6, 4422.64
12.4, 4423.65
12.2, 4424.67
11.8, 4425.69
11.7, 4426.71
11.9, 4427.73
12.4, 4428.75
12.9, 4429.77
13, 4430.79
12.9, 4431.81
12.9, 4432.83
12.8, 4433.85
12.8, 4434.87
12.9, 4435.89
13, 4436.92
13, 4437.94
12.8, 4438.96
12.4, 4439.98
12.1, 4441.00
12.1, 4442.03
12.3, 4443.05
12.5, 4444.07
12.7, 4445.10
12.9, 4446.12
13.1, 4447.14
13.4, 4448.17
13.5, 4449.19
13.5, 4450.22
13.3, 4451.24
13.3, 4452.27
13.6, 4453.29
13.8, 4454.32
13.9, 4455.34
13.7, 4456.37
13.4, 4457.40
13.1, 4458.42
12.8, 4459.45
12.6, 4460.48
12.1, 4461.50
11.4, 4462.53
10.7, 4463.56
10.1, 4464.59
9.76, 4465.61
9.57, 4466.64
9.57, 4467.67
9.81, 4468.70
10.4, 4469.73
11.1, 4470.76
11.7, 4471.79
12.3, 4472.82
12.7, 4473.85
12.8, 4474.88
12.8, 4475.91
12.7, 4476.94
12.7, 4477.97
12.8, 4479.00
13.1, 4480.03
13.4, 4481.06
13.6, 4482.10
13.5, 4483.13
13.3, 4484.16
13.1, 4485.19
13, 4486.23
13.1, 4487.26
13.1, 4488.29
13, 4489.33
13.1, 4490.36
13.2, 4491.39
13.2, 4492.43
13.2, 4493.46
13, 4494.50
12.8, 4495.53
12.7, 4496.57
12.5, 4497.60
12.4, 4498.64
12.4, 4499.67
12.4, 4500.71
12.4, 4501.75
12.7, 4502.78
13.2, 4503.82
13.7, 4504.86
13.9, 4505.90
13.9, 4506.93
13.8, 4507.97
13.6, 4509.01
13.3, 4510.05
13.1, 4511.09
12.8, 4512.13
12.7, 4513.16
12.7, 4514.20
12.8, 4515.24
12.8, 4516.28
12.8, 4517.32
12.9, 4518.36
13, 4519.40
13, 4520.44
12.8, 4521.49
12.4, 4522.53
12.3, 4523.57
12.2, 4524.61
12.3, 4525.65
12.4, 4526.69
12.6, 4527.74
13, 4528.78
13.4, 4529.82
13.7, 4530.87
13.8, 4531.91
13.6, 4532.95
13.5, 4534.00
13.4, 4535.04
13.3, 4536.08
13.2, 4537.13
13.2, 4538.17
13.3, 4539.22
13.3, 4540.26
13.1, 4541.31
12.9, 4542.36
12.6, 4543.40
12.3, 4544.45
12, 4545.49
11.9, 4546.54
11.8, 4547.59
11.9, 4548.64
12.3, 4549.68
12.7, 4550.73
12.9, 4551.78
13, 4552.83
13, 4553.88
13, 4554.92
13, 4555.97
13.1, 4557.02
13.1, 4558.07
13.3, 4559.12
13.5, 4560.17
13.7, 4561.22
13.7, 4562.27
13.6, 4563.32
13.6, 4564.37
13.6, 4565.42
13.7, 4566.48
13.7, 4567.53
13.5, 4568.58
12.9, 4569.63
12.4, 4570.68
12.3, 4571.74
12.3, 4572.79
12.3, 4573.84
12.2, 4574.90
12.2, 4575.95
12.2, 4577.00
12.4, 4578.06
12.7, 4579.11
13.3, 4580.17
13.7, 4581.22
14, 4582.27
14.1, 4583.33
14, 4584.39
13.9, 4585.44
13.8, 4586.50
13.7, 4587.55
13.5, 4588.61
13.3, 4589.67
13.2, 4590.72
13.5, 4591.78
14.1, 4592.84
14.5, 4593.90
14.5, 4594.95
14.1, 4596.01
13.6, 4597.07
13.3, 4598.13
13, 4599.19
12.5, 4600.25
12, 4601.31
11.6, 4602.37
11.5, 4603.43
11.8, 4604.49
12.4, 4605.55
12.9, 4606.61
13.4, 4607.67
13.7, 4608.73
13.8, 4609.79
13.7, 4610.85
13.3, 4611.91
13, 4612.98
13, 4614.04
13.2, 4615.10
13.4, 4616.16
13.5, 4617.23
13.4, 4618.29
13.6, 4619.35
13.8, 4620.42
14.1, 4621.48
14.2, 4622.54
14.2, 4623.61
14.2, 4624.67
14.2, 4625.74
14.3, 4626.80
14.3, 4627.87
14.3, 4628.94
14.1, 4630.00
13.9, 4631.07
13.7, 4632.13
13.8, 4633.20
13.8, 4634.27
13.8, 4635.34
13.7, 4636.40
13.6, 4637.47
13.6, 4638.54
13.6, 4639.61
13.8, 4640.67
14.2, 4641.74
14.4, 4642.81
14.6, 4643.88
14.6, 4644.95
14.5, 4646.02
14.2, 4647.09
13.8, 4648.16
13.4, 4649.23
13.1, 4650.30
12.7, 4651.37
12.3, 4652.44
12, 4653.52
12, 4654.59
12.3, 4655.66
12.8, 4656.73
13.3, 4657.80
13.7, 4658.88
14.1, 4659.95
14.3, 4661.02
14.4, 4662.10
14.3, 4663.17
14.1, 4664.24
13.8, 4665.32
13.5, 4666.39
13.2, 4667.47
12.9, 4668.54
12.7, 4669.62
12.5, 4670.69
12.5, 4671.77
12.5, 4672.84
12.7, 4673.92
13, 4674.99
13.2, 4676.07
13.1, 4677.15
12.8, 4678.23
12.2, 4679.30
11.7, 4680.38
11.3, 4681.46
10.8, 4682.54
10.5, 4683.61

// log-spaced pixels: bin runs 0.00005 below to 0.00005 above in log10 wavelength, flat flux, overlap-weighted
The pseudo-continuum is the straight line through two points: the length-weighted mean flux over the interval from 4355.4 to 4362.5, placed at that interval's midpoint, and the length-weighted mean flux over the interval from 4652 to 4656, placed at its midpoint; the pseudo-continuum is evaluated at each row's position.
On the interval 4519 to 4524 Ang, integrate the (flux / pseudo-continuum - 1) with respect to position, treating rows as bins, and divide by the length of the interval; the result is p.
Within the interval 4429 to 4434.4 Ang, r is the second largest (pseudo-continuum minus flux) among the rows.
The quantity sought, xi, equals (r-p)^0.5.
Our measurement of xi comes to 0.45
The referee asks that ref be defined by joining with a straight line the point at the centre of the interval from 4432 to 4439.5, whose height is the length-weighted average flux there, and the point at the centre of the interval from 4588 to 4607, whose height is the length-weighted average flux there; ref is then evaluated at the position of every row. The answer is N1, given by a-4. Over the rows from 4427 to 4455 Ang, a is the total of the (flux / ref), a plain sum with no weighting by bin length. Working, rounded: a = 27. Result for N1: 23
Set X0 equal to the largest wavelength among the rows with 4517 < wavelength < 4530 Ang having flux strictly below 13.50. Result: 4529.82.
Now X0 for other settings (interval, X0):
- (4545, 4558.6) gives 4558.07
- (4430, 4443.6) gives 4443.05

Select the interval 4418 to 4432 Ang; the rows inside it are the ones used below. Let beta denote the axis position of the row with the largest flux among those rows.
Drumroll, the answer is 4430.79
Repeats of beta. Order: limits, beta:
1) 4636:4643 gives 4642.81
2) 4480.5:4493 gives 4482.10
